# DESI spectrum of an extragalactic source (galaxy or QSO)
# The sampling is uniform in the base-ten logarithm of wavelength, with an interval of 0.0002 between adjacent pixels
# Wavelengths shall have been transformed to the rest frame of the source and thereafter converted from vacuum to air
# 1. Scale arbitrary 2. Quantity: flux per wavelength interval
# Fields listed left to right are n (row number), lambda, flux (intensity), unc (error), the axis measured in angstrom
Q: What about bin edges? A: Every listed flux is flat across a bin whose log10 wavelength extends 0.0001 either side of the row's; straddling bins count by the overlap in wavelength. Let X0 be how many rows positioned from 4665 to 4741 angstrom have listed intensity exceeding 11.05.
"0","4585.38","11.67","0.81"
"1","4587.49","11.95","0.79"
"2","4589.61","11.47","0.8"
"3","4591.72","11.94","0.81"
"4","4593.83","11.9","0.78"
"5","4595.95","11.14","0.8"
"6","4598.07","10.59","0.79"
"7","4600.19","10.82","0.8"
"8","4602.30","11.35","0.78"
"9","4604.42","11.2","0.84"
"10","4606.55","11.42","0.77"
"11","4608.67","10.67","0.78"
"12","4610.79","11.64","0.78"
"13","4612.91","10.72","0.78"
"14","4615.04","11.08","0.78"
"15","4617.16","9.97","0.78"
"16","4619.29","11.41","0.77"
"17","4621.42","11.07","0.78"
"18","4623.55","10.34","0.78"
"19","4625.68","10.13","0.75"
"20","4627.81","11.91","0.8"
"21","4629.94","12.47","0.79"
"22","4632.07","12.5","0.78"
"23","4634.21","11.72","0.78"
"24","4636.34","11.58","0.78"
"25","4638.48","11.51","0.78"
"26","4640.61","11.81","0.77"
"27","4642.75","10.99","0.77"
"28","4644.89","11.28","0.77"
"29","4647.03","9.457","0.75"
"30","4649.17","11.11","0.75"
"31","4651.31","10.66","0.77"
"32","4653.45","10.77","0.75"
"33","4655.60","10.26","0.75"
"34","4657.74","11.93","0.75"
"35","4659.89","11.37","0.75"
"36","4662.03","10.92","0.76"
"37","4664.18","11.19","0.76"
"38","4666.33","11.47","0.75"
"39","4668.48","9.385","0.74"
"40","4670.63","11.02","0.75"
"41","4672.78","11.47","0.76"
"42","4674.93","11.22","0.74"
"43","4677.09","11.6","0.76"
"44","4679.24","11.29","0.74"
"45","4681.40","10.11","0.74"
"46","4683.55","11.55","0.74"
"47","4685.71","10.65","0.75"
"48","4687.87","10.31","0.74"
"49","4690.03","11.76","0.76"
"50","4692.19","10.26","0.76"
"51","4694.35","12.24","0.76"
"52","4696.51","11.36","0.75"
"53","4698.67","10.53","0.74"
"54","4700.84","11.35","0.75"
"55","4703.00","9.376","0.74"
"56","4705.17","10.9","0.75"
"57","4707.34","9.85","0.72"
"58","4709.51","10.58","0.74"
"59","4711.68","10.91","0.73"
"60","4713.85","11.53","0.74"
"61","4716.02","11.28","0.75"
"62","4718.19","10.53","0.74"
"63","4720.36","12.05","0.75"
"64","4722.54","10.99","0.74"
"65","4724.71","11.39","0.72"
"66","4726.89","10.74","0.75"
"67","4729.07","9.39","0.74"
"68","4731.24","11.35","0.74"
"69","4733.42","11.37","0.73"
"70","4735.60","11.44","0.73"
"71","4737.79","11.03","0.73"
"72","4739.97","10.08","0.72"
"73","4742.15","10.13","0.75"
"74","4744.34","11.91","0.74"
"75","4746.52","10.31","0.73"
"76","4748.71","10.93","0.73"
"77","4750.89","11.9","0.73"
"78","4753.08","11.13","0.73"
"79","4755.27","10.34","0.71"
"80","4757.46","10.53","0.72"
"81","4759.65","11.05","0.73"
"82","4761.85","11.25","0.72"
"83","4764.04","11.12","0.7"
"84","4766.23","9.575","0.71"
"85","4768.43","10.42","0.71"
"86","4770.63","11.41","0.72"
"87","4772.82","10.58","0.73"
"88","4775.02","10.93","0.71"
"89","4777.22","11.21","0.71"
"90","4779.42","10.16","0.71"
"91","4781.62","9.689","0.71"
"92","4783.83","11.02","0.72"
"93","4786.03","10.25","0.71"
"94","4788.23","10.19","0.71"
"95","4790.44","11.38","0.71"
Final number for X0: 17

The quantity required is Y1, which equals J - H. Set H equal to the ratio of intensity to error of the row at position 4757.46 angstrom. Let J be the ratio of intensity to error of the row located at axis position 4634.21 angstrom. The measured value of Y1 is 0.4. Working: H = 14.6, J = 15.03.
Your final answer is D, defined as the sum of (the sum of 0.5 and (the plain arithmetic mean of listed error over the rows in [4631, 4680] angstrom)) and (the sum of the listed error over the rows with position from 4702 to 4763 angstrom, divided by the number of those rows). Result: 1.993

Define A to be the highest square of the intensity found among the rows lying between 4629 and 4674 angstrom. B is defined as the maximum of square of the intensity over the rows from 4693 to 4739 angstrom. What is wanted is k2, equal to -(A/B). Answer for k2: -1.04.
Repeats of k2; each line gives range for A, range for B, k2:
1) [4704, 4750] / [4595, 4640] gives -0.93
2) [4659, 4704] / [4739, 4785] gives -1.06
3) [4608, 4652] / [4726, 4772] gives -1.10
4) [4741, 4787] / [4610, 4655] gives -0.91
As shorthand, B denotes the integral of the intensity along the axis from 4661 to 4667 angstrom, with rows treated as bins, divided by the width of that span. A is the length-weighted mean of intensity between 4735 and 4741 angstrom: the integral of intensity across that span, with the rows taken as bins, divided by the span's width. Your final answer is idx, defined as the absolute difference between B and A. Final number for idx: 0.37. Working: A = 10.80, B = 11.2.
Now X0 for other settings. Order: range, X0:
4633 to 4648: 5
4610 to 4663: 15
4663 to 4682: 6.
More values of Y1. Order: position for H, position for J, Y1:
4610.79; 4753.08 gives 0.3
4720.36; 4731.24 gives -0.7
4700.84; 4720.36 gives 0.9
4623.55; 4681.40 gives 0.4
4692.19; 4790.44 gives 2.5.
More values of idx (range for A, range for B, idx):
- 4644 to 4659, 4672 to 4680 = 0.62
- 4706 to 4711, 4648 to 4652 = 0.58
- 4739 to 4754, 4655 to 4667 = 0.30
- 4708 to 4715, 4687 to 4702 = 0.18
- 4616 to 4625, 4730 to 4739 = 0.57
